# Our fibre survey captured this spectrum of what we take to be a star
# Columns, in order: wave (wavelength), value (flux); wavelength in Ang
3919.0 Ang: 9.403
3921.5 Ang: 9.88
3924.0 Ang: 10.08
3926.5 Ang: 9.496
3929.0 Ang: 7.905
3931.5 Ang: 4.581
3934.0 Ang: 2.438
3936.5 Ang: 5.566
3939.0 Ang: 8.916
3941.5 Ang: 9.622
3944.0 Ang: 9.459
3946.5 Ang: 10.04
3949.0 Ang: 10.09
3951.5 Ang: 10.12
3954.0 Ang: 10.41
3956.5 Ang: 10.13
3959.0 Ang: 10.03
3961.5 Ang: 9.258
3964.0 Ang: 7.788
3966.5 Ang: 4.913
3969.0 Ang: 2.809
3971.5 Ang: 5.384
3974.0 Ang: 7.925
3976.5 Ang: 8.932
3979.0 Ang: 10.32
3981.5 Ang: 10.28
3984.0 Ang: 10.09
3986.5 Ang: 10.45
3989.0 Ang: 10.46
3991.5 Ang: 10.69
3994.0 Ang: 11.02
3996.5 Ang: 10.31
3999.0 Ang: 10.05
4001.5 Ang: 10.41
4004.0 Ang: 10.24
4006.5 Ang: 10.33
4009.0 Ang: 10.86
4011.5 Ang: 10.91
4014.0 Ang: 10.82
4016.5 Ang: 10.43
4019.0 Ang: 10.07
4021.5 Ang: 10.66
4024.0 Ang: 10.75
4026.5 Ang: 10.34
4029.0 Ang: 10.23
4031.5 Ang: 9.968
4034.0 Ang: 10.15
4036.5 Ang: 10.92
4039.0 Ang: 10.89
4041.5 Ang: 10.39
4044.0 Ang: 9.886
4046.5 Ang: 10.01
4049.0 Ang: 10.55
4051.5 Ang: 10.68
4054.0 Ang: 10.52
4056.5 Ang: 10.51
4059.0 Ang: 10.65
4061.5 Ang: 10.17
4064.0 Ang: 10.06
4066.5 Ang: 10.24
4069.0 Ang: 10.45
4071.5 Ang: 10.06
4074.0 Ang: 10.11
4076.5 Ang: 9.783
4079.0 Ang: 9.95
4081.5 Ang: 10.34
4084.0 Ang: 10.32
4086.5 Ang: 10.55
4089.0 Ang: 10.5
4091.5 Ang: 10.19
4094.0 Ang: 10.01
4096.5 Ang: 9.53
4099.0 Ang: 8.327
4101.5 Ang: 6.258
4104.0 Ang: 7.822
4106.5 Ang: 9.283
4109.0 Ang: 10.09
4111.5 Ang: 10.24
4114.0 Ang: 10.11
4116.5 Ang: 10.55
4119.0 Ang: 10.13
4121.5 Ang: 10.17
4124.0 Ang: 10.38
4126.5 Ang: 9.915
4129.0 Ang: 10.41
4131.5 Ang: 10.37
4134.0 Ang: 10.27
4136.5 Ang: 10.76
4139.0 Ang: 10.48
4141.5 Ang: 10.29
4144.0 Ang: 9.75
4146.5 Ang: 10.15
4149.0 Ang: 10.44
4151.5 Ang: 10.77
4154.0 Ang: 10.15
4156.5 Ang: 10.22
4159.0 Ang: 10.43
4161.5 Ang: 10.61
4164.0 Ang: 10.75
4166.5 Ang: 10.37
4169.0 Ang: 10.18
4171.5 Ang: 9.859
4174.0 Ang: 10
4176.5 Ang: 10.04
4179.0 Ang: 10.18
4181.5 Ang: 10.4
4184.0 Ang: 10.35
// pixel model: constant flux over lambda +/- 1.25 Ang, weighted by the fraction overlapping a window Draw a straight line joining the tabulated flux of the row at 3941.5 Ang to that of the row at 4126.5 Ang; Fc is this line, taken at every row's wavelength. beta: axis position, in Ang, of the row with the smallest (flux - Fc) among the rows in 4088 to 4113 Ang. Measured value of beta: 4101.5 Ang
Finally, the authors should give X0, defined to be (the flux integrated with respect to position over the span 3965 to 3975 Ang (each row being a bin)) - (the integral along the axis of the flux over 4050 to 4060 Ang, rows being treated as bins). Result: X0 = -53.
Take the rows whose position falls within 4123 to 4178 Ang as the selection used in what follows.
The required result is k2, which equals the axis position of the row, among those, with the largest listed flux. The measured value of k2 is 4151.5 Ang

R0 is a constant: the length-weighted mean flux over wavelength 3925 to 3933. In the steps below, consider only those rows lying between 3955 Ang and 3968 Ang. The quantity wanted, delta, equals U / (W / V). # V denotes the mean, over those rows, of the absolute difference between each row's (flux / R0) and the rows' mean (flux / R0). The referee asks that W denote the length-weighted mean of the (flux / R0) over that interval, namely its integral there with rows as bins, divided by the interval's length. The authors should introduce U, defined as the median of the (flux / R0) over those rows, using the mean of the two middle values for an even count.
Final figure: 0.253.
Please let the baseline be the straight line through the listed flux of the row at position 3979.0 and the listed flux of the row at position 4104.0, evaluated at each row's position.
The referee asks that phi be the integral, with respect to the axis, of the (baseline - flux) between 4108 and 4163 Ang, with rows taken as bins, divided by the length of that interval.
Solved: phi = -3.1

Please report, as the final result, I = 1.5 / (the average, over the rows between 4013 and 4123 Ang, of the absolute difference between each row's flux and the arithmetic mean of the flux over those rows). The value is 3.3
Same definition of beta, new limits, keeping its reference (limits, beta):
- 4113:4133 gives 4126.5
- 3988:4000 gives 3999.0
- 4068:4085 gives 4076.5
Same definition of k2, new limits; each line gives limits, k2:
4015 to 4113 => 4036.5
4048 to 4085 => 4051.5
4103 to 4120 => 4116.5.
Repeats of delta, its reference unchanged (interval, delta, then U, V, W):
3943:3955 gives 0.031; 1.39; 0.03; 1.38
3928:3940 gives 0.269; 0.77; 0.28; 0.80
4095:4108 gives 0.133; 1.15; 0.13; 1.15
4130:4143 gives 0.020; 1.43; 0.02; 1.44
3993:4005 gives 0.034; 1.42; 0.03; 1.43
